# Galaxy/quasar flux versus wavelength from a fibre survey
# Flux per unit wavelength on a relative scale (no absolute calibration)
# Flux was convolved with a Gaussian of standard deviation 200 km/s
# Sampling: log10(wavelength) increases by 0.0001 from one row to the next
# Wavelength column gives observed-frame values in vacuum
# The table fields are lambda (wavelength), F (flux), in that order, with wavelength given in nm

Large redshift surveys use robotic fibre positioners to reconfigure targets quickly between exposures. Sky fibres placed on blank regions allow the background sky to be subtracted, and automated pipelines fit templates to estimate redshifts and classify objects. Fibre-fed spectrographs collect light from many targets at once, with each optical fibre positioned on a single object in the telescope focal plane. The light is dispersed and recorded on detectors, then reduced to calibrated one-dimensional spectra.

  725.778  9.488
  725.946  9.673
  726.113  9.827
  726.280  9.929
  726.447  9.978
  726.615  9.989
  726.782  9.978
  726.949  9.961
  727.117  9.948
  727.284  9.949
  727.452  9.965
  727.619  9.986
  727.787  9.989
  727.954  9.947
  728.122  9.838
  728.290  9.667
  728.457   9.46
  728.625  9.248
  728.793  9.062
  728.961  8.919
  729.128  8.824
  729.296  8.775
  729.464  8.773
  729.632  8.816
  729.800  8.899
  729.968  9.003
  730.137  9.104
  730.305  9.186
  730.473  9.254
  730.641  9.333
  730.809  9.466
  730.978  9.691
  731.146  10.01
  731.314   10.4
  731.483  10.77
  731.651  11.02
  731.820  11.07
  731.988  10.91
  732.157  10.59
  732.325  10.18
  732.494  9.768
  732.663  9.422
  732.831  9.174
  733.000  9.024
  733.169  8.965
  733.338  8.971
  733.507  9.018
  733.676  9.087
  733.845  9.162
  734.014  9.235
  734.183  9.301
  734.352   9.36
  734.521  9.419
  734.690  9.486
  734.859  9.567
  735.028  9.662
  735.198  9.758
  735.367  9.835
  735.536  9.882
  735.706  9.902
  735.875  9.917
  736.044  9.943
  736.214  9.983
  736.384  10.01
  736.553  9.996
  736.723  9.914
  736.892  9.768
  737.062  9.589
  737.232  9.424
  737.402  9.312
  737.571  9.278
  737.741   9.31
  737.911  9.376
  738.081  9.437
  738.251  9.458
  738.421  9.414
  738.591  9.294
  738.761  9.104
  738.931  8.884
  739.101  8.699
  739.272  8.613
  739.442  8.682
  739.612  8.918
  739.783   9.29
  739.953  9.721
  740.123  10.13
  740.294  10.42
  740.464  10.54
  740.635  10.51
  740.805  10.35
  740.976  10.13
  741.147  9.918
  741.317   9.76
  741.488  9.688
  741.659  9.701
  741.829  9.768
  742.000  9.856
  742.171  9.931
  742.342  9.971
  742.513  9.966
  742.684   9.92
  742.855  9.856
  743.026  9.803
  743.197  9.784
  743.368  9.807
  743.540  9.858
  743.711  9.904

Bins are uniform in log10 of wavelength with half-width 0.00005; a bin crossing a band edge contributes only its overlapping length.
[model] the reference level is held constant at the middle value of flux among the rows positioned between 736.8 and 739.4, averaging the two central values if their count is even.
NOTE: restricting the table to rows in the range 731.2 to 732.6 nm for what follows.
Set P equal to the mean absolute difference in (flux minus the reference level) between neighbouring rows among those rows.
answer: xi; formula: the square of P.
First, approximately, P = 0.28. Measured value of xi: 0.079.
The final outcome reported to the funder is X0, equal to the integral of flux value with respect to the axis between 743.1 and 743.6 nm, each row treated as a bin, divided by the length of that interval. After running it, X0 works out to 9.8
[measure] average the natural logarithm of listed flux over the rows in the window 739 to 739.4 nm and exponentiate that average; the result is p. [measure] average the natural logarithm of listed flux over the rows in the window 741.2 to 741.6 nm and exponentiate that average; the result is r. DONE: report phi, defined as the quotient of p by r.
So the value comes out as 0.89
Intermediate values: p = 8.7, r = 9.7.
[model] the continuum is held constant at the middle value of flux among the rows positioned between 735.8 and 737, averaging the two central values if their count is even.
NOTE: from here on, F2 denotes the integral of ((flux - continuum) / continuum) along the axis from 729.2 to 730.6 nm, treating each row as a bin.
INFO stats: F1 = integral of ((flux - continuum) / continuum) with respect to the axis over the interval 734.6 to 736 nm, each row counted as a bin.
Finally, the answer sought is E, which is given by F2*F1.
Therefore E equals 0.0036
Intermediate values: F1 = -0.026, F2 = -0.13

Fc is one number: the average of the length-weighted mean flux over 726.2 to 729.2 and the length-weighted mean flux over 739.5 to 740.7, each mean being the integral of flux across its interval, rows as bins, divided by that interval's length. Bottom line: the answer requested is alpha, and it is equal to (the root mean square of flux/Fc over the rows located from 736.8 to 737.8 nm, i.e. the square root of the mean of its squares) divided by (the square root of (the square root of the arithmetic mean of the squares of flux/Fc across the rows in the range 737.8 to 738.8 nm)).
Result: 0.99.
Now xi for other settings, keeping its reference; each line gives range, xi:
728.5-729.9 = 0.007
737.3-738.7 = 0.003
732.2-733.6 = 0.033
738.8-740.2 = 0.065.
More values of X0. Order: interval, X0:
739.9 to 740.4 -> 10.1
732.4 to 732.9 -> 9.5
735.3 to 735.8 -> 9.9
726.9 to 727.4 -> 9.9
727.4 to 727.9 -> 10.0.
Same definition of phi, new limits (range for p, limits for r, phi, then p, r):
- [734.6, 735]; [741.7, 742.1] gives 0.97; 9.5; 9.8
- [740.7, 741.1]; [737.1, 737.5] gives 1.09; 10.2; 9.4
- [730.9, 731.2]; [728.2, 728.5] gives 1.03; 9.8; 9.6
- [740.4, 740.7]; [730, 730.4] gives 1.15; 10.5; 9.1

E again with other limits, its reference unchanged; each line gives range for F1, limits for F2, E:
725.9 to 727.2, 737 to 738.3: 0.0002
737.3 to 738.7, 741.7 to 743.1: 0.0007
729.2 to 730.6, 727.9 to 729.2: 0.0102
